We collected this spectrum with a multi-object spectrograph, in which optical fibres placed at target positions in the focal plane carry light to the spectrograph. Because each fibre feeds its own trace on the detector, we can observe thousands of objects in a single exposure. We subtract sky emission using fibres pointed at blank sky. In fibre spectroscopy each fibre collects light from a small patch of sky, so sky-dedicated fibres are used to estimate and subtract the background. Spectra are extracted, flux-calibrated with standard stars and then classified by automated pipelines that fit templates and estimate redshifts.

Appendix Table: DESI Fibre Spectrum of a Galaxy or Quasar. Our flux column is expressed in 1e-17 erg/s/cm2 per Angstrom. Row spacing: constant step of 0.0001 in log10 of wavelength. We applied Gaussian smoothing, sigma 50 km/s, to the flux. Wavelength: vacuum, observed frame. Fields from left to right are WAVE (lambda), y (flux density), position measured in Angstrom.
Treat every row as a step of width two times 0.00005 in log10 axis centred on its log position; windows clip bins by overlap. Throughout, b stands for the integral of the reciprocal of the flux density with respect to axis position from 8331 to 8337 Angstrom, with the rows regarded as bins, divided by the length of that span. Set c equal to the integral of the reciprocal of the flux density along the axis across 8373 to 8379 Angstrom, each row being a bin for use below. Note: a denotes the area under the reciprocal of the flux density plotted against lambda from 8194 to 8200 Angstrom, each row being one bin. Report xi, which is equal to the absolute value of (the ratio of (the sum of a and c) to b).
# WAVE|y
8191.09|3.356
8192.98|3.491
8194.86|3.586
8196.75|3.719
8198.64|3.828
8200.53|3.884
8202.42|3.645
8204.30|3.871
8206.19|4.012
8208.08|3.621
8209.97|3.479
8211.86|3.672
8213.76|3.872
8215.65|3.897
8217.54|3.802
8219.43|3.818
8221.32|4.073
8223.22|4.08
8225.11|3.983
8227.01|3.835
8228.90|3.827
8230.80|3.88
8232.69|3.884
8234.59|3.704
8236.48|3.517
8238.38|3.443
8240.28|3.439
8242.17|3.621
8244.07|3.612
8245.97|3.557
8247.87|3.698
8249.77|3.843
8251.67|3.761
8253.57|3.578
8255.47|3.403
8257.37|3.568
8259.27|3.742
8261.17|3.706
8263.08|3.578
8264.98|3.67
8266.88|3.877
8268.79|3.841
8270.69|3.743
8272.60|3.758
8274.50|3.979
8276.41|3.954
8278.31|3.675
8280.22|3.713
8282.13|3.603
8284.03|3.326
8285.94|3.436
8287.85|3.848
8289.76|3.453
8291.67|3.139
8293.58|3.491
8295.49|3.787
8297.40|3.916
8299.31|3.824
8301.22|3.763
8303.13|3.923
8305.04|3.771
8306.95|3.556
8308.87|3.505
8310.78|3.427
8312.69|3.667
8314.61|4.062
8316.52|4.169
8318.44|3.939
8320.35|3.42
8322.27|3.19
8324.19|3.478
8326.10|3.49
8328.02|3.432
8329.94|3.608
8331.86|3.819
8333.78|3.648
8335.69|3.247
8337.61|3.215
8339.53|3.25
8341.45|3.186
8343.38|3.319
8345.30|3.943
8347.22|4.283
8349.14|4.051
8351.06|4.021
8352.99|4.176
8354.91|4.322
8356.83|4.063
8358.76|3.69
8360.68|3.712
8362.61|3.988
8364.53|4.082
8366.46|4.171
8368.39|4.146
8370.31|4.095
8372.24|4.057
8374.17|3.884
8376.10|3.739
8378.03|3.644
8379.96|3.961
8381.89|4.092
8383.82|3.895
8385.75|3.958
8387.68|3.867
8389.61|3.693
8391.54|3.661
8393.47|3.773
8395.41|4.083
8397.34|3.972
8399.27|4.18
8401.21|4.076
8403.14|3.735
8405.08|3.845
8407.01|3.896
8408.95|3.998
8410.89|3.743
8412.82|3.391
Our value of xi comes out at 11.3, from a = 1.61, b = 0.28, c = 1.59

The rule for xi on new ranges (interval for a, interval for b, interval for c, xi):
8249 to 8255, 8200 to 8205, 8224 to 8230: 12.0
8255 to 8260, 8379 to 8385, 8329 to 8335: 12.1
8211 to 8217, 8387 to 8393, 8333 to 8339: 12.6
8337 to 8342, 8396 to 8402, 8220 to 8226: 12.4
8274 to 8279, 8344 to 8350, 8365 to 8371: 11.1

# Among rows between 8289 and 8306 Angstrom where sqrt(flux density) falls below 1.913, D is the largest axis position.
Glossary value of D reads 8293.58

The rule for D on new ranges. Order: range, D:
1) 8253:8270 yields 8263.08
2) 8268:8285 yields 8284.03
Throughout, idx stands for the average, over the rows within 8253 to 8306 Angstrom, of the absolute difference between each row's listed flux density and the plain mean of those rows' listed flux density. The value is 0.161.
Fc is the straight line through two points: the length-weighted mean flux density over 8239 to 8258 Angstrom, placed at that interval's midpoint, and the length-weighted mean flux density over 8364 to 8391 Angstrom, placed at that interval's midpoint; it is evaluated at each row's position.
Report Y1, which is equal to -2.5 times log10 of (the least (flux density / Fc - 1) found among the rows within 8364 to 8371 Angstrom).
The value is 3.4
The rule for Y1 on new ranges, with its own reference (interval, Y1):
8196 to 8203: 3.4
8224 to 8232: 2.8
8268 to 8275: 4.2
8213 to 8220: 2.8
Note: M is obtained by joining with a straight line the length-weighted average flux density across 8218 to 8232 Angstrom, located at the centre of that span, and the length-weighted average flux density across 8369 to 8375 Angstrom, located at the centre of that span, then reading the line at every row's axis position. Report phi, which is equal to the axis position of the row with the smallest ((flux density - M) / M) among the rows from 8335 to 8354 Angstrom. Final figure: 8341.45 Angstrom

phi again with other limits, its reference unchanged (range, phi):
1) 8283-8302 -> 8291.67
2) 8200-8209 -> 8208.08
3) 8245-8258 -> 8255.47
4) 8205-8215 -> 8209.97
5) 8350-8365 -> 8358.76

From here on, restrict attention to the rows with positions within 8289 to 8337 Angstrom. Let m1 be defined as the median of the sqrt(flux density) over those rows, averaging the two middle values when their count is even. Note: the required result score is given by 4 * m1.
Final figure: 7.60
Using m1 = 1.90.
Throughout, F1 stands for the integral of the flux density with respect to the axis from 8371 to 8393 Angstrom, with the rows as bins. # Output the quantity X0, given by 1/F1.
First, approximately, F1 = 84.9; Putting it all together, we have 0.0118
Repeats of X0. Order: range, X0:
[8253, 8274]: 0.0129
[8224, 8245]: 0.0128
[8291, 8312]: 0.0130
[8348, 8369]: 0.0118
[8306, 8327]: 0.0131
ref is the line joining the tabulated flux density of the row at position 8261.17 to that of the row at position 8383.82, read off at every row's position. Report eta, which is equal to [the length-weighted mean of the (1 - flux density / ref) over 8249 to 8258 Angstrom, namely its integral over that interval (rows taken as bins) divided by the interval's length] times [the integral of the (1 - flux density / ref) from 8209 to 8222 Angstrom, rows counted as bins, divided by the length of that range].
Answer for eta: -0.0008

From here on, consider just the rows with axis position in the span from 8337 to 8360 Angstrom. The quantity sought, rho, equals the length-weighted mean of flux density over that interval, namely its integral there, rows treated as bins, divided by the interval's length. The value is 3.80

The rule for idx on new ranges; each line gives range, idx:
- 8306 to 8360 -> 0.309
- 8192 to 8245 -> 0.160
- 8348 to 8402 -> 0.151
